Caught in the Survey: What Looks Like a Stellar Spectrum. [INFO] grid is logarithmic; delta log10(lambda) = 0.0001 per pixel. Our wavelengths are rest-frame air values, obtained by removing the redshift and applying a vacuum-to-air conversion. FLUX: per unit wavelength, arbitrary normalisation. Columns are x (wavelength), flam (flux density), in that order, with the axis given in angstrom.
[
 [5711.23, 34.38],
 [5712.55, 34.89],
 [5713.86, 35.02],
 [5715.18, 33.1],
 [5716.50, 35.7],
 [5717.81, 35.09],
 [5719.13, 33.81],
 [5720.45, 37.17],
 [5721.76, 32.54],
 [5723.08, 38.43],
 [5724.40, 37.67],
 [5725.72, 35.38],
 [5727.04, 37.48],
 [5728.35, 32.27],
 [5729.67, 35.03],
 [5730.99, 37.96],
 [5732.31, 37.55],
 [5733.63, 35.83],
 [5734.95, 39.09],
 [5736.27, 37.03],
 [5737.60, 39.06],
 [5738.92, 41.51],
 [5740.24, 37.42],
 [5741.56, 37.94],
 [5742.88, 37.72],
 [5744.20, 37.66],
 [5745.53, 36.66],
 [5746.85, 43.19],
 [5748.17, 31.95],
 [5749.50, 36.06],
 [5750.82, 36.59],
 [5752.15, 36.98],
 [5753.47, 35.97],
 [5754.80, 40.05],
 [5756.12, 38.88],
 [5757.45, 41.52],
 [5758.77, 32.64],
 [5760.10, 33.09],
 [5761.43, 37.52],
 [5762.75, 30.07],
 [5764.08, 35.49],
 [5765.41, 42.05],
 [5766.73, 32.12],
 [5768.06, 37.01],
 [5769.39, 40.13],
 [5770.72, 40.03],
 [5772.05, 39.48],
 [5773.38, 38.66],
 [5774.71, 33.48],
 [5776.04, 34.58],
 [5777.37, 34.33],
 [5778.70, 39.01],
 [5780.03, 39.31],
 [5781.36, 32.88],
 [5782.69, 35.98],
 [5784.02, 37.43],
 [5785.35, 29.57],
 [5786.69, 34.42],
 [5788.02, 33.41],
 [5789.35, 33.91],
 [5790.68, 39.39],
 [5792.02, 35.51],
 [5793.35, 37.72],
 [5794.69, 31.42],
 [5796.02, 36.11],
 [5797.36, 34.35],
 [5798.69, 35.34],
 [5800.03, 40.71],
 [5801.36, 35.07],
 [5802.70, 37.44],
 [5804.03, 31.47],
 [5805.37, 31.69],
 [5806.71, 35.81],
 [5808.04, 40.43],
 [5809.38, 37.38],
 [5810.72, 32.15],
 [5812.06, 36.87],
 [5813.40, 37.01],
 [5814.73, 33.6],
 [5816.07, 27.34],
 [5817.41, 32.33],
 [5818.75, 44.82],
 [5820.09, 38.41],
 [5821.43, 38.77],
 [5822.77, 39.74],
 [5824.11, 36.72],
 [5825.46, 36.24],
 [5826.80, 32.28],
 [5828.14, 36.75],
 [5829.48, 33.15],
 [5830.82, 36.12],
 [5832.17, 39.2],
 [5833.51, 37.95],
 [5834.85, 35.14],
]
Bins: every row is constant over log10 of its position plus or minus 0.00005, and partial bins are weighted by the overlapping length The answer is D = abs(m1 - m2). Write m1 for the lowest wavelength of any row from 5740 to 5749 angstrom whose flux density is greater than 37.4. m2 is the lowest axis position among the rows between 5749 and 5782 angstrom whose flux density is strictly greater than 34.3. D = 9.3 angstrom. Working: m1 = 5740.24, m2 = 5749.50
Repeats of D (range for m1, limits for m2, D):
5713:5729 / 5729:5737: 6.6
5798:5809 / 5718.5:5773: 79.6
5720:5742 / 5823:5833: 101.0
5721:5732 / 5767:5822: 45.0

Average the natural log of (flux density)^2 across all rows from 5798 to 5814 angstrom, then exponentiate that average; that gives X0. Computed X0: 1284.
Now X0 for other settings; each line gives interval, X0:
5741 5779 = 1353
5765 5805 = 1292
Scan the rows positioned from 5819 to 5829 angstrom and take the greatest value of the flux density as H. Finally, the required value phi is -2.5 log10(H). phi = -4.00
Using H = 39.74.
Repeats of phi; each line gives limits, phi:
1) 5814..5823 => -4.13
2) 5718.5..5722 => -3.93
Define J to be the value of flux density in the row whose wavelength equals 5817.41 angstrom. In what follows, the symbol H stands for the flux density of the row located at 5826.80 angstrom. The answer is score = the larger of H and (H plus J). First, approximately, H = 32.28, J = 32.33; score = 65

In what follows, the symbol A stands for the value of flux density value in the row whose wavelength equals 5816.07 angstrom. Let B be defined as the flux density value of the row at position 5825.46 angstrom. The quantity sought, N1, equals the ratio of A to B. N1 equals 0.8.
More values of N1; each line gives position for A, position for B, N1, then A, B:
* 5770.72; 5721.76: 1.2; 40.03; 32.54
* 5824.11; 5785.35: 1.2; 36.72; 29.57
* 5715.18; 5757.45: 0.8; 33.1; 41.52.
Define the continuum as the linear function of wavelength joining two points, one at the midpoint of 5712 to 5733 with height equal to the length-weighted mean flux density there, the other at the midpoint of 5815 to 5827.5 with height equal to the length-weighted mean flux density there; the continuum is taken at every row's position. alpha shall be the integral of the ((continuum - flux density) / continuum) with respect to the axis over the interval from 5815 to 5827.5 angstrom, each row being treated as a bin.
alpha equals -0.01 angstrom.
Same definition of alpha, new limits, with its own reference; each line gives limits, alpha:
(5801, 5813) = 0.23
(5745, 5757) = -0.57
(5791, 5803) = 0.01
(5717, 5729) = 0.01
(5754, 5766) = -0.32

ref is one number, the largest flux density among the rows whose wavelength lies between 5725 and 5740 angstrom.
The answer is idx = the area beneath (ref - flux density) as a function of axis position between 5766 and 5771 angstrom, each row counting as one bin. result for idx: 22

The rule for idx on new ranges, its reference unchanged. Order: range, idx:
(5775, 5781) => 31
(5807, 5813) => 29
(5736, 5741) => 13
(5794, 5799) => 36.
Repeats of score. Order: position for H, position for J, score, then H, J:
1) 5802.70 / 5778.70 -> 76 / 37.44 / 39.01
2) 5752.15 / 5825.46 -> 73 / 36.98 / 36.24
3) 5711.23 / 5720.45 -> 72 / 34.38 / 37.17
